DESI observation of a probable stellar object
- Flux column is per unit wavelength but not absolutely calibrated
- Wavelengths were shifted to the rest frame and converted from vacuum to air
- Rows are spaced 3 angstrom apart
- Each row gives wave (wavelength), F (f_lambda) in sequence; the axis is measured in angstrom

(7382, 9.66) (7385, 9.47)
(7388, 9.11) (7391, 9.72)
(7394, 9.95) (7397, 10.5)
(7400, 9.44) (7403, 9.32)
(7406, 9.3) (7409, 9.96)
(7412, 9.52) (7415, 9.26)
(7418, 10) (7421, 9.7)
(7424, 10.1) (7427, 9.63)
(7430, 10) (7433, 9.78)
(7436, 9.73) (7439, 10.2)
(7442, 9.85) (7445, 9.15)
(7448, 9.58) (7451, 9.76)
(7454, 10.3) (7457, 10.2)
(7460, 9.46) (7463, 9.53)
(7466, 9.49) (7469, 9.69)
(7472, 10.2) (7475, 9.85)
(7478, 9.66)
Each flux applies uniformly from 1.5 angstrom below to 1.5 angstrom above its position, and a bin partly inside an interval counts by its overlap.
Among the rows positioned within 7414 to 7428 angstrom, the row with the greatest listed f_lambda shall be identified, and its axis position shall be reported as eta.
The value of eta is 7424 angstrom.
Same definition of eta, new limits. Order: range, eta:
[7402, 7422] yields 7418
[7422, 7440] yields 7439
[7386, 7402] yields 7397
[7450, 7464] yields 7454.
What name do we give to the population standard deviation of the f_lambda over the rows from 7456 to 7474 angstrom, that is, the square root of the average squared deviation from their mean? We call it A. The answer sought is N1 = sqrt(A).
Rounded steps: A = 0.32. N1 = 0.56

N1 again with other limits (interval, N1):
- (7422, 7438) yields 0.42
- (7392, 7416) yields 0.64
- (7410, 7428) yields 0.53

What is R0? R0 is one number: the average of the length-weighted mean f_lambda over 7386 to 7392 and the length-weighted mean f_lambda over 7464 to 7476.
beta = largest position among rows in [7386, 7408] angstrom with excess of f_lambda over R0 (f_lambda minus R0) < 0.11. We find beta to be 7406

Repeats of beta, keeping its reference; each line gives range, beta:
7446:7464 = 7463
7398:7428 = 7427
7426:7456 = 7448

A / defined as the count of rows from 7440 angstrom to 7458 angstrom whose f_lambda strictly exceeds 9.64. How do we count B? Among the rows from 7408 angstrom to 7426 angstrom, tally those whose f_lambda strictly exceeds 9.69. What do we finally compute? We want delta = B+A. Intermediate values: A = 4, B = 4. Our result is 8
